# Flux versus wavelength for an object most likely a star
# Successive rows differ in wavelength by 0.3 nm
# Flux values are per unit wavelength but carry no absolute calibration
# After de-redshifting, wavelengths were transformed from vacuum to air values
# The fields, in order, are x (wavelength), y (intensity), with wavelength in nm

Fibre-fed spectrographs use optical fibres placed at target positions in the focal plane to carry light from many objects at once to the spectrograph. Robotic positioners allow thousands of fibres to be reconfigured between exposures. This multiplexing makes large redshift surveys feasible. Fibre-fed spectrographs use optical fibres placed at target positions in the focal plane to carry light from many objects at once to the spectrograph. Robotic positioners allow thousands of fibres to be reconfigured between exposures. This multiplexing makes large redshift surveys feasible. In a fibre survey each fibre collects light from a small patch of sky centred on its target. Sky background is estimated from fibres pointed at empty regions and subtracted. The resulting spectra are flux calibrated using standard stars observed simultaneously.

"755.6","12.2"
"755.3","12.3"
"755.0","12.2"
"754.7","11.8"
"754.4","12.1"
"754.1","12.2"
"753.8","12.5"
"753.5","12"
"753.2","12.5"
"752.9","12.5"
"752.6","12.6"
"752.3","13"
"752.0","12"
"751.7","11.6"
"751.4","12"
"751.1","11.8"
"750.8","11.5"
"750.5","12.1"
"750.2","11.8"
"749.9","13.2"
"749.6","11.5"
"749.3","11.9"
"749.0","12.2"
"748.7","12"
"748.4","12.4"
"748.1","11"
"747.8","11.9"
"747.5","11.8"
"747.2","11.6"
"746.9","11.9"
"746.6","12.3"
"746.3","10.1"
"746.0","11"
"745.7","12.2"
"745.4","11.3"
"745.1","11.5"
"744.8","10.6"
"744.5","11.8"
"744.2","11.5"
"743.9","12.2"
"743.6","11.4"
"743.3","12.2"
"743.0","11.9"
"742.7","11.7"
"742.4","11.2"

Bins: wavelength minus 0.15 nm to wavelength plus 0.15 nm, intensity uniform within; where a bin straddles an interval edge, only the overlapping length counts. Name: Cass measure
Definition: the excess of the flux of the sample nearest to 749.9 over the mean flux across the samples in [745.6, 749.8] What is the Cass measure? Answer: 1.5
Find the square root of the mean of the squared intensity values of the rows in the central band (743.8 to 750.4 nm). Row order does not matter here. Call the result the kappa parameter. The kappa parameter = 11.7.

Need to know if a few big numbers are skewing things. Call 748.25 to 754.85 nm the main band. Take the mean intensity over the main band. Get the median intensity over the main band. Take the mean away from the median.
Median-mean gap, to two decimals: -0.10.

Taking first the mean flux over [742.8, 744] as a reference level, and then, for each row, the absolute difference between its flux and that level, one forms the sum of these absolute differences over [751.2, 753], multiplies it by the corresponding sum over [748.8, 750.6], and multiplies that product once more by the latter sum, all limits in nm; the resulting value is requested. 15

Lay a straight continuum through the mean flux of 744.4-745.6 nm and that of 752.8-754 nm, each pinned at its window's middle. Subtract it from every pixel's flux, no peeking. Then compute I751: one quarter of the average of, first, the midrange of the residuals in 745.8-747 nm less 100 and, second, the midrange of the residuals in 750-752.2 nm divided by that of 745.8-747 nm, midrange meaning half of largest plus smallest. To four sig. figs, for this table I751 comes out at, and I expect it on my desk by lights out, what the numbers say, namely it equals -12.44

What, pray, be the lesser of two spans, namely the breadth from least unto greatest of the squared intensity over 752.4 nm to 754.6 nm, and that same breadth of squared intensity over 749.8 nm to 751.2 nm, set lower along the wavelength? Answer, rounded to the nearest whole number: 15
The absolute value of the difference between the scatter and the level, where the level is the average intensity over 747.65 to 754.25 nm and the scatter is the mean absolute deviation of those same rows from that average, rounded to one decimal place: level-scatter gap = 11.7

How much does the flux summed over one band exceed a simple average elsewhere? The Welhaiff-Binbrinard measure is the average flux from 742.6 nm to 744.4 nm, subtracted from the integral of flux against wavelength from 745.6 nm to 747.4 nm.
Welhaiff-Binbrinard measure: 8.9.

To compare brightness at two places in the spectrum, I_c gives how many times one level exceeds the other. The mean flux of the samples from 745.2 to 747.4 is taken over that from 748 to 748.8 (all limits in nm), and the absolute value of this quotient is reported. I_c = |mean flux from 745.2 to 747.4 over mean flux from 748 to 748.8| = 0.97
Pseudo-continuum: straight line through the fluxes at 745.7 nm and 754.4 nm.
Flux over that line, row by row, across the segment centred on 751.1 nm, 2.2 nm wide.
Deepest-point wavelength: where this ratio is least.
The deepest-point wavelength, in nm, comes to 750.8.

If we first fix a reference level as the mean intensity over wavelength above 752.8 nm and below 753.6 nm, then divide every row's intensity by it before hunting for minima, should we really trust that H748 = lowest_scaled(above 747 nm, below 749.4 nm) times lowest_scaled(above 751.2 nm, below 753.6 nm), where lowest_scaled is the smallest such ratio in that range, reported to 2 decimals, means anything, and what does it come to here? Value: 0.84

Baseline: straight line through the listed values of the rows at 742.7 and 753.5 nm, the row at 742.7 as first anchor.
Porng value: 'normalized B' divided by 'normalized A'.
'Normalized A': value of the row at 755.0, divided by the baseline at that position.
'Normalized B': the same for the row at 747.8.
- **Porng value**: 0.99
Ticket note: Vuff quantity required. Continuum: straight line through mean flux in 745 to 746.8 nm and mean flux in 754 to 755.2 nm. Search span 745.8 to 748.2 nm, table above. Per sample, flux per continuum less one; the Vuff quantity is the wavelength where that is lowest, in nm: 746.3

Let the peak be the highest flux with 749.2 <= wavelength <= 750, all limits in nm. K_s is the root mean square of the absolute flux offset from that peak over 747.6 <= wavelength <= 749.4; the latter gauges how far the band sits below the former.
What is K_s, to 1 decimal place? 1.4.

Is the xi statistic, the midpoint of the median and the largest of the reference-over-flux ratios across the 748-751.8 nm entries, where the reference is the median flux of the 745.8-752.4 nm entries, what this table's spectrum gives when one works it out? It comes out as 1.04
